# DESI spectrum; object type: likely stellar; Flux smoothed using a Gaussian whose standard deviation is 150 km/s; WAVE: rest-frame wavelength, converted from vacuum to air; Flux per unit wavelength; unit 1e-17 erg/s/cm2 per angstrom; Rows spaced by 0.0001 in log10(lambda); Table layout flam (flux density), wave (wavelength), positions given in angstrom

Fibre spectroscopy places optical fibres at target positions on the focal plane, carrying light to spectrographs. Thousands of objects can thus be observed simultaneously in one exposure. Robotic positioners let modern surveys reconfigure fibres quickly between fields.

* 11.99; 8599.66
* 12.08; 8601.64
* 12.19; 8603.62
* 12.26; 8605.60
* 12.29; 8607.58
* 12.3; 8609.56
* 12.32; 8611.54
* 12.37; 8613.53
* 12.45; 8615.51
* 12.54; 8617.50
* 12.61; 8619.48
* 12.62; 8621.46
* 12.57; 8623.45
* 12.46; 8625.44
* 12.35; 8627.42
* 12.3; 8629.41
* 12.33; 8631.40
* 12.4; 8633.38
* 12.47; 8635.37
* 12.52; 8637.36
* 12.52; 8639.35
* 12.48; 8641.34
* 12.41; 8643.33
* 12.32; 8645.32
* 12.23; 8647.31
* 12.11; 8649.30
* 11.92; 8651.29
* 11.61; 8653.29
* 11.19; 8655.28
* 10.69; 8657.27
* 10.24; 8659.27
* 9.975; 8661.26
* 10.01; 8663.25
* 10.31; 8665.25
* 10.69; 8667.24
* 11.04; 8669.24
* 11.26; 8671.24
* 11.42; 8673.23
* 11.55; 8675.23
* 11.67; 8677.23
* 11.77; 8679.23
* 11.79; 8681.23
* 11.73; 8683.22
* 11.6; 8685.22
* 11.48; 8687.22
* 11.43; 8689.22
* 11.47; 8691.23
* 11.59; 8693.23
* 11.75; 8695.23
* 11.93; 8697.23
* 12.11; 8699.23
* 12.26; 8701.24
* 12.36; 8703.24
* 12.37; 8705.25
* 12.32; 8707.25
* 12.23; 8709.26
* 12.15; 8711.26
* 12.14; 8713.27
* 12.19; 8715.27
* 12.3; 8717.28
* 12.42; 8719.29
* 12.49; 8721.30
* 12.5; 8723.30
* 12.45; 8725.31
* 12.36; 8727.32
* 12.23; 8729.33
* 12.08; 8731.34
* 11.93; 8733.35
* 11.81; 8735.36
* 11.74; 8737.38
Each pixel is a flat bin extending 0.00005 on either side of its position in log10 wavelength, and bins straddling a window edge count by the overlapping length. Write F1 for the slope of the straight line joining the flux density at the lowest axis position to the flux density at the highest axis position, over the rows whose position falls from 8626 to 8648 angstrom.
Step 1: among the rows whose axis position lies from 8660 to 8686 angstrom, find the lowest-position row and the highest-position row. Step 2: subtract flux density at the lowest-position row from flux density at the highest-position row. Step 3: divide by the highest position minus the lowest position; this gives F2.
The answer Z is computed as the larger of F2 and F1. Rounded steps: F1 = -0.01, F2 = 0.068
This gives 0.07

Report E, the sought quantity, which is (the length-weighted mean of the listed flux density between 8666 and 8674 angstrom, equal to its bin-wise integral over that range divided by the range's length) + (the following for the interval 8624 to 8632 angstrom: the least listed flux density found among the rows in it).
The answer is 23.4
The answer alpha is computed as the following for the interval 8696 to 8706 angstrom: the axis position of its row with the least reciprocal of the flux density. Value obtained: 8705.25 angstrom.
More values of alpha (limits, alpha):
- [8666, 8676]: 8675.23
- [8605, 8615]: 8613.53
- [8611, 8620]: 8619.48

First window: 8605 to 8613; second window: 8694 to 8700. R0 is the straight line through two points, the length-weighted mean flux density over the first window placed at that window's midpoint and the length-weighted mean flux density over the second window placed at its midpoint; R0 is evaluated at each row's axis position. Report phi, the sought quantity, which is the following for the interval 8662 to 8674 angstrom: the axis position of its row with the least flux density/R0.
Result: 8663.25 angstrom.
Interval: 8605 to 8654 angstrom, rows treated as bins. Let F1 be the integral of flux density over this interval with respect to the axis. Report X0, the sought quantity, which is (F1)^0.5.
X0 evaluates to 25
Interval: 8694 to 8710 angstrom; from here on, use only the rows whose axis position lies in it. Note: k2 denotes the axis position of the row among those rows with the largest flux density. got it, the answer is 8705.25 angstrom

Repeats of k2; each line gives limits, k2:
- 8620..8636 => 8621.46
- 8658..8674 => 8673.23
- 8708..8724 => 8723.30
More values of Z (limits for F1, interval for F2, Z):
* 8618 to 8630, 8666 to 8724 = 0.03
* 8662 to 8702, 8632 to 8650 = 0.06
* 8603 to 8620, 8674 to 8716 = 0.03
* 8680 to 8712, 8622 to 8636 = 0.01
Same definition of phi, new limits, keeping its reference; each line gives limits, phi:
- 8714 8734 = 8733.35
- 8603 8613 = 8603.62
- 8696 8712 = 8697.23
